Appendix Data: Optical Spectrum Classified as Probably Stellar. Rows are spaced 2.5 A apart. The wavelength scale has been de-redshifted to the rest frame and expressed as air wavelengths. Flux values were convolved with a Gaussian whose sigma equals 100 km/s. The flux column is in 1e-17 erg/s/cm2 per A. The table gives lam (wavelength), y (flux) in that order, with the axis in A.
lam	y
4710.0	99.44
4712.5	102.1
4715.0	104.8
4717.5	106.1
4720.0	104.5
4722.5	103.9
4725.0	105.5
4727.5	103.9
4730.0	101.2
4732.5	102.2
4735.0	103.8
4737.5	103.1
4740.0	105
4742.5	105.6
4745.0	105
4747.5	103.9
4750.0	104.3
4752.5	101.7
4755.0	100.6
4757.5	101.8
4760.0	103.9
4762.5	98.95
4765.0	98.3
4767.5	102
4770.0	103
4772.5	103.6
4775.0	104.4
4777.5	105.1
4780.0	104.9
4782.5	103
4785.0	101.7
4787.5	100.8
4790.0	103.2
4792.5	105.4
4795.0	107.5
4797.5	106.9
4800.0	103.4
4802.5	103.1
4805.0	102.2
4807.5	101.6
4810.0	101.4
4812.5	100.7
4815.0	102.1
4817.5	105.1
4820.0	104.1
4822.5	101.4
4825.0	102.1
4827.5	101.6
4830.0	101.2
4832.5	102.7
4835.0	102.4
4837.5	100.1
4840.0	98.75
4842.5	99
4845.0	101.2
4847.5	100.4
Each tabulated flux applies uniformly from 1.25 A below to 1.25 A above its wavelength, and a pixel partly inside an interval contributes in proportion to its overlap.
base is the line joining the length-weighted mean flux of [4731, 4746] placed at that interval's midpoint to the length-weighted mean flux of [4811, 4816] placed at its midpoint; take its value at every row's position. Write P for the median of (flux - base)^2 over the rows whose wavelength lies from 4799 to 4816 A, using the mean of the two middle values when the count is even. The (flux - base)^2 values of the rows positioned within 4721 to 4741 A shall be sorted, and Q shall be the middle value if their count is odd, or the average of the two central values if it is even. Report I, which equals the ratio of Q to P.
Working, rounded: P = 0.49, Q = 1.0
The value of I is 1.9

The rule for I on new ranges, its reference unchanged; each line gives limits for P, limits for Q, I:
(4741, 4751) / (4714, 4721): 0.1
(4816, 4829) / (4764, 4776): 0.8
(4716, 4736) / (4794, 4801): 33.8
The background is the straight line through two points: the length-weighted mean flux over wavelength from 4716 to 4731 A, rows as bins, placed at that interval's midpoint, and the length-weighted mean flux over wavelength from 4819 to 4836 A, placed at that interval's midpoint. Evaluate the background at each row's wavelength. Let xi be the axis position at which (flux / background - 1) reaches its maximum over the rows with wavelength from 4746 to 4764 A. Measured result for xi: 4750.0 A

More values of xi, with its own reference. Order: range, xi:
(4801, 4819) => 4817.5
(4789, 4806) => 4795.0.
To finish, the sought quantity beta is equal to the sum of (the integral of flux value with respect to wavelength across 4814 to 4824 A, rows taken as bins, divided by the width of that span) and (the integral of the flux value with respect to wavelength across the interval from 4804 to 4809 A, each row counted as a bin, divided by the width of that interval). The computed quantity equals 205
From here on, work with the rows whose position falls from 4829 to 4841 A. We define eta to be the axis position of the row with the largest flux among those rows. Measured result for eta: 4832.5 A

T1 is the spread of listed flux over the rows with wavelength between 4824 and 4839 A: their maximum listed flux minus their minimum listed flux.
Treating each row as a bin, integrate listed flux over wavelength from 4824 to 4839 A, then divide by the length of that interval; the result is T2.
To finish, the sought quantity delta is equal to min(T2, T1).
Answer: 2.6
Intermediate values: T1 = 2.6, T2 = 102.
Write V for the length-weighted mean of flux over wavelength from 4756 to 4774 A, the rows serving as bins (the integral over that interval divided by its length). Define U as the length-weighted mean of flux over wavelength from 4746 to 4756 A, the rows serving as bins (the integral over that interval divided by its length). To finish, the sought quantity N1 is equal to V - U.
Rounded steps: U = 103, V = 102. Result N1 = -1.1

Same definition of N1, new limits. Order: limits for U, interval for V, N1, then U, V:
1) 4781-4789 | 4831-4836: 0.5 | 102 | 102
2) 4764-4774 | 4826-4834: 0.0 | 102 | 102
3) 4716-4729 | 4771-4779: -0.4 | 105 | 104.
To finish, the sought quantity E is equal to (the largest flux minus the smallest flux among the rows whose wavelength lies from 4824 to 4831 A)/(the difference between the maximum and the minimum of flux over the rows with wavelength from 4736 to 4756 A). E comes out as 0.2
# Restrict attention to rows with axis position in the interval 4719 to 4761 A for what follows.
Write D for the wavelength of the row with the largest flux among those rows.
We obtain 4742.5 A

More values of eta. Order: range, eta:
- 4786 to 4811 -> 4795.0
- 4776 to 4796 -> 4795.0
